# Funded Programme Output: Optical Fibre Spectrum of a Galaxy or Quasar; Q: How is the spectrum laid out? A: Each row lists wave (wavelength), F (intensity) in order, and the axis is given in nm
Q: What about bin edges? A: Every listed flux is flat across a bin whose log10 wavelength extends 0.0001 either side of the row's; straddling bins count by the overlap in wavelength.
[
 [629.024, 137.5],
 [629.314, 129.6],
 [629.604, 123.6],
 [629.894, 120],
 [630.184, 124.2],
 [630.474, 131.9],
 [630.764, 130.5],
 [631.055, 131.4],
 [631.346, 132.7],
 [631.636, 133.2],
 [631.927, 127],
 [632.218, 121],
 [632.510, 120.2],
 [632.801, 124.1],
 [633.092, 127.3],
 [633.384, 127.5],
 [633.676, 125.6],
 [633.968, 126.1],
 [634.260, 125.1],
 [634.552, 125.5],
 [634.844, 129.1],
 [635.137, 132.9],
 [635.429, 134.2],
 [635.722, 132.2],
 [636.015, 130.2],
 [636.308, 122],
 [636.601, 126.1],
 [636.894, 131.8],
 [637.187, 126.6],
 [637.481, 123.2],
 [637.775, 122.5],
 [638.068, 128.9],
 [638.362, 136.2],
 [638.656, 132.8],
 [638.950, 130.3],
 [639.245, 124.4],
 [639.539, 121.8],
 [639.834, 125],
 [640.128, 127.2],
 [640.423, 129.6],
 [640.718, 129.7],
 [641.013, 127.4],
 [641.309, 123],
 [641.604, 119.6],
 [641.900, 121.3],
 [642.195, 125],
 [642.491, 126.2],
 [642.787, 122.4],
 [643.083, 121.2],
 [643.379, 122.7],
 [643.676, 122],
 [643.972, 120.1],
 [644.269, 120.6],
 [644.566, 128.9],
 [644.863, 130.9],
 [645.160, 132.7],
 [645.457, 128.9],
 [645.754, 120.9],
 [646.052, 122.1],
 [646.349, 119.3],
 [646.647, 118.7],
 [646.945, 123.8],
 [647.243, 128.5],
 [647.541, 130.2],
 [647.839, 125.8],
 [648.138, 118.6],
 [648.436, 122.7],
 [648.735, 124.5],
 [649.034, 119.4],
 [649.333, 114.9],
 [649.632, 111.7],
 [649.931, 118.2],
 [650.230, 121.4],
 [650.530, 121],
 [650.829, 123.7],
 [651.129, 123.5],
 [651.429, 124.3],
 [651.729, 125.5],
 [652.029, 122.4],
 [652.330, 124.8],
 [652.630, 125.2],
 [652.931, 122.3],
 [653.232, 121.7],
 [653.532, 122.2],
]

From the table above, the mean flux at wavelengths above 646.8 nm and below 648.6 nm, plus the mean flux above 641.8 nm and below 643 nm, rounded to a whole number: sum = 249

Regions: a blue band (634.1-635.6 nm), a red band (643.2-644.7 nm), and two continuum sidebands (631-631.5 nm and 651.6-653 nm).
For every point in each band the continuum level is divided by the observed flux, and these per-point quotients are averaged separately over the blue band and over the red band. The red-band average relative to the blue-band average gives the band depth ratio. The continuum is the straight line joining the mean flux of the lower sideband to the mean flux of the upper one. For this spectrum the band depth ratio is 1.02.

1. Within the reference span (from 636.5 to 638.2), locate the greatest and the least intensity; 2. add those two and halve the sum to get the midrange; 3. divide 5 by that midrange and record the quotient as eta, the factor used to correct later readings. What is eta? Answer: 0.0393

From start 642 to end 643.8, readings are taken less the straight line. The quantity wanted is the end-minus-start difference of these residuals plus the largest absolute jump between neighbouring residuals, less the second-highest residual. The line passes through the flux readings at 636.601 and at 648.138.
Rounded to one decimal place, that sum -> -1.0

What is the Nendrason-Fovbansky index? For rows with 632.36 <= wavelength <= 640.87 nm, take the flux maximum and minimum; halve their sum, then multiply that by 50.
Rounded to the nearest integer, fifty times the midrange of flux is 6410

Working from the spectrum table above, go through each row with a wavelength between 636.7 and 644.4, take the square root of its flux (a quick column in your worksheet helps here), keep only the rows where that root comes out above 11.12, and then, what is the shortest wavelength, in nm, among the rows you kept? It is 636.894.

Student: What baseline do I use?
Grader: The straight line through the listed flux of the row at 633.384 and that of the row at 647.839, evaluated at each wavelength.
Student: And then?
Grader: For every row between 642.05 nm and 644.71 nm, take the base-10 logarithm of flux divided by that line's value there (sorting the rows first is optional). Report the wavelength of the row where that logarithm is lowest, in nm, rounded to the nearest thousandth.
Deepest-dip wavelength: 643.972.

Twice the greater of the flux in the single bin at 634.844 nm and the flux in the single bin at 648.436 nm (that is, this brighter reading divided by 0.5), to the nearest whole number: 258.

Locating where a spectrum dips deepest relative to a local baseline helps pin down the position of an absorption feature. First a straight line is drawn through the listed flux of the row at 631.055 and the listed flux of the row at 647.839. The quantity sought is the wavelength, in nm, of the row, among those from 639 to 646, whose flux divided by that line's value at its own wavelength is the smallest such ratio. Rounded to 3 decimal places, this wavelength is 641.604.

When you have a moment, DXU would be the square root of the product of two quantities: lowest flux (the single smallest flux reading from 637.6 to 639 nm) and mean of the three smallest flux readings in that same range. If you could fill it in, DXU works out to 125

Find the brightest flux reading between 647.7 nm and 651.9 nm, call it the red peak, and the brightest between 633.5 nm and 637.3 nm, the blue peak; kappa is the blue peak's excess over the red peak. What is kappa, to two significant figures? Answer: 8.4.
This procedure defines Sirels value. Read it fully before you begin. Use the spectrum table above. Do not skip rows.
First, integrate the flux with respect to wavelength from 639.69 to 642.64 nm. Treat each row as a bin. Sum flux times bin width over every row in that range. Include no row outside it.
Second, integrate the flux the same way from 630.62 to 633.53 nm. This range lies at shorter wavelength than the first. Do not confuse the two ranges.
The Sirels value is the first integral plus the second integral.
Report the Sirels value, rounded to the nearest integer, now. 741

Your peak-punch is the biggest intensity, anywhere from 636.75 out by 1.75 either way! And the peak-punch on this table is 136.2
